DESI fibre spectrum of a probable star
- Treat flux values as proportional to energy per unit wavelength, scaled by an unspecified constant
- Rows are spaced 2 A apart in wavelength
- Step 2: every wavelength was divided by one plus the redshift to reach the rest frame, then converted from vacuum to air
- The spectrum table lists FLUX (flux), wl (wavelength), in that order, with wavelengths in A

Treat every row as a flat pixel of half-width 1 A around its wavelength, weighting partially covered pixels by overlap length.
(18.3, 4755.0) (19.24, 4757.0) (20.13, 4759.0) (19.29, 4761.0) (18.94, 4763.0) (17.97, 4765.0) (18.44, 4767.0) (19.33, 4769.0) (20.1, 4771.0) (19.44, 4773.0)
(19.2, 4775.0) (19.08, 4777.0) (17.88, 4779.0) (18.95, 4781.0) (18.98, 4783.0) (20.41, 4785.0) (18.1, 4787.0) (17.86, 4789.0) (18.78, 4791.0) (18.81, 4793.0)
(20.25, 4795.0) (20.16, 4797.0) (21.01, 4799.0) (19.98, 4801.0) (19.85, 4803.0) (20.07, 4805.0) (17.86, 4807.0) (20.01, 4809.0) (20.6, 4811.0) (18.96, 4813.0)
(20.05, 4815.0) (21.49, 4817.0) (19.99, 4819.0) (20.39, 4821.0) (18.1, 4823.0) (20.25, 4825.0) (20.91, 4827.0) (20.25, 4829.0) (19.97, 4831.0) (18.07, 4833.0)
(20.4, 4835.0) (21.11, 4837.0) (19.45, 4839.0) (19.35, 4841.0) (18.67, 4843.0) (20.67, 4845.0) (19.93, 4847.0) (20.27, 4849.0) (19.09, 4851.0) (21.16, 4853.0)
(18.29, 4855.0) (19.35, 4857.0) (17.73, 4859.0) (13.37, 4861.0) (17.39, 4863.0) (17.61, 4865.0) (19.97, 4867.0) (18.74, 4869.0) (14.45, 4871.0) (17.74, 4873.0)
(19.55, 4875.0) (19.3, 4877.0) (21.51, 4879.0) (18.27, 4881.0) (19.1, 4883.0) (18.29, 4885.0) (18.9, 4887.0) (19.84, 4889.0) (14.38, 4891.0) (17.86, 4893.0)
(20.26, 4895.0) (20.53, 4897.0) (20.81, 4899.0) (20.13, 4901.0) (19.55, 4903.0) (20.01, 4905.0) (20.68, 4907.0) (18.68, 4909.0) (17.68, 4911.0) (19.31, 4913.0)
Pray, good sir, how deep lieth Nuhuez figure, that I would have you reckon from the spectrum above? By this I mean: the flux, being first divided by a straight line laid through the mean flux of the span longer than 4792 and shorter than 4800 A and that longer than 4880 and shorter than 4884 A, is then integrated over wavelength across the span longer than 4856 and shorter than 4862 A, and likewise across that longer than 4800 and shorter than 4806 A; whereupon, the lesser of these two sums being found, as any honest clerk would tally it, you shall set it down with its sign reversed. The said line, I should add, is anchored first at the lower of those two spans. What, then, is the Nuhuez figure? -5.29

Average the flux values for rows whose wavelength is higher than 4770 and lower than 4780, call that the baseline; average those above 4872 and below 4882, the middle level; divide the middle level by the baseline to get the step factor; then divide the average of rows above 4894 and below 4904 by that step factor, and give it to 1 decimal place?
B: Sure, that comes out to 20.1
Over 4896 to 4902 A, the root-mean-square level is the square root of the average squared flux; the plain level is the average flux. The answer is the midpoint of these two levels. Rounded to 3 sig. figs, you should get 20.5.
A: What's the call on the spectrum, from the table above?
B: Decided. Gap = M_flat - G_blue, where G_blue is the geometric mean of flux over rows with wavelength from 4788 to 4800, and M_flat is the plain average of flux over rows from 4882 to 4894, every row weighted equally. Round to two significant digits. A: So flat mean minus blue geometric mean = -1.4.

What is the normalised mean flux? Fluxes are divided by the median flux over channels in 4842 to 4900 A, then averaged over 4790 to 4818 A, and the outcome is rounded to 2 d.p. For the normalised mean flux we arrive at 1.04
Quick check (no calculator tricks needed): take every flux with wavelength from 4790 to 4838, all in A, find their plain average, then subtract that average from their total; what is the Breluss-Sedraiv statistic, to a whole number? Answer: 457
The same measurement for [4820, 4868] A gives 443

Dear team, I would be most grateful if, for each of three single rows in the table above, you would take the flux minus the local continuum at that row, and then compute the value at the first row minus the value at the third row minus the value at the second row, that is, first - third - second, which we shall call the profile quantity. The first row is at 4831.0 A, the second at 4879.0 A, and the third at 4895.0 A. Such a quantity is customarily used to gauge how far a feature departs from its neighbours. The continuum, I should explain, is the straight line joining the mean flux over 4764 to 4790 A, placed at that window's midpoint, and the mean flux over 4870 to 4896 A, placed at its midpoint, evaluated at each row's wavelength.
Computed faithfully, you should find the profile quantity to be -3.7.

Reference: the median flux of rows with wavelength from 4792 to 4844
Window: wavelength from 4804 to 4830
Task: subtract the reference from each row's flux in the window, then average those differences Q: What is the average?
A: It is -0.11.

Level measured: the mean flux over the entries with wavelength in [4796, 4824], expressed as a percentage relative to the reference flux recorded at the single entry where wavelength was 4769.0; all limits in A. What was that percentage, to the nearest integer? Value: 103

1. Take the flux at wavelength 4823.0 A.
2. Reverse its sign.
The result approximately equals -18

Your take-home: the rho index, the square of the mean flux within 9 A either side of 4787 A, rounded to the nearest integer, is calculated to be 357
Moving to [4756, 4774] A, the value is 369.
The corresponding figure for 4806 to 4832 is 396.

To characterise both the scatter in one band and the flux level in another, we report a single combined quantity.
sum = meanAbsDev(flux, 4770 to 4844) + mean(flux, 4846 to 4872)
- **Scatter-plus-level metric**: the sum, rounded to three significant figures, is 19.1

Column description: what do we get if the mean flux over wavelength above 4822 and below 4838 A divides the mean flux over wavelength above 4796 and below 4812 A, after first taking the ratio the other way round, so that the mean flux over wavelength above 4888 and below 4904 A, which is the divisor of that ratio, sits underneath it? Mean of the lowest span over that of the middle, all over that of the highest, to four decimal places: 0.0523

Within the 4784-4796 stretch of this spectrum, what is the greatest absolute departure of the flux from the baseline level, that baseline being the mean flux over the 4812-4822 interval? 2.3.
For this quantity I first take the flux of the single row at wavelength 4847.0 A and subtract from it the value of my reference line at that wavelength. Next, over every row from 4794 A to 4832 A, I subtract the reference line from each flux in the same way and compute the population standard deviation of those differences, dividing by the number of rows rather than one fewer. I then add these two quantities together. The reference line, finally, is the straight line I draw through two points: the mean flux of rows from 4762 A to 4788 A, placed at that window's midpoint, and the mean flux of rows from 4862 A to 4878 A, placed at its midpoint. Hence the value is 2.5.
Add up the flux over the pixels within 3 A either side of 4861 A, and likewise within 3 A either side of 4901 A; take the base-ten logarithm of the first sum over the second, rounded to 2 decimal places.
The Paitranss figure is -0.10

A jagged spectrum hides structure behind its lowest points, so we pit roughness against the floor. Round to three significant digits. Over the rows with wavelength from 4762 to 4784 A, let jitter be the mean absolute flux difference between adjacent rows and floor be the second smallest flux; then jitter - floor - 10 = -27.3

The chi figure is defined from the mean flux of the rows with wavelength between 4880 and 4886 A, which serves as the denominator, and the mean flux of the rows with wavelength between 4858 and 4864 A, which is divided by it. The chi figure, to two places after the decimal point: 0.87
